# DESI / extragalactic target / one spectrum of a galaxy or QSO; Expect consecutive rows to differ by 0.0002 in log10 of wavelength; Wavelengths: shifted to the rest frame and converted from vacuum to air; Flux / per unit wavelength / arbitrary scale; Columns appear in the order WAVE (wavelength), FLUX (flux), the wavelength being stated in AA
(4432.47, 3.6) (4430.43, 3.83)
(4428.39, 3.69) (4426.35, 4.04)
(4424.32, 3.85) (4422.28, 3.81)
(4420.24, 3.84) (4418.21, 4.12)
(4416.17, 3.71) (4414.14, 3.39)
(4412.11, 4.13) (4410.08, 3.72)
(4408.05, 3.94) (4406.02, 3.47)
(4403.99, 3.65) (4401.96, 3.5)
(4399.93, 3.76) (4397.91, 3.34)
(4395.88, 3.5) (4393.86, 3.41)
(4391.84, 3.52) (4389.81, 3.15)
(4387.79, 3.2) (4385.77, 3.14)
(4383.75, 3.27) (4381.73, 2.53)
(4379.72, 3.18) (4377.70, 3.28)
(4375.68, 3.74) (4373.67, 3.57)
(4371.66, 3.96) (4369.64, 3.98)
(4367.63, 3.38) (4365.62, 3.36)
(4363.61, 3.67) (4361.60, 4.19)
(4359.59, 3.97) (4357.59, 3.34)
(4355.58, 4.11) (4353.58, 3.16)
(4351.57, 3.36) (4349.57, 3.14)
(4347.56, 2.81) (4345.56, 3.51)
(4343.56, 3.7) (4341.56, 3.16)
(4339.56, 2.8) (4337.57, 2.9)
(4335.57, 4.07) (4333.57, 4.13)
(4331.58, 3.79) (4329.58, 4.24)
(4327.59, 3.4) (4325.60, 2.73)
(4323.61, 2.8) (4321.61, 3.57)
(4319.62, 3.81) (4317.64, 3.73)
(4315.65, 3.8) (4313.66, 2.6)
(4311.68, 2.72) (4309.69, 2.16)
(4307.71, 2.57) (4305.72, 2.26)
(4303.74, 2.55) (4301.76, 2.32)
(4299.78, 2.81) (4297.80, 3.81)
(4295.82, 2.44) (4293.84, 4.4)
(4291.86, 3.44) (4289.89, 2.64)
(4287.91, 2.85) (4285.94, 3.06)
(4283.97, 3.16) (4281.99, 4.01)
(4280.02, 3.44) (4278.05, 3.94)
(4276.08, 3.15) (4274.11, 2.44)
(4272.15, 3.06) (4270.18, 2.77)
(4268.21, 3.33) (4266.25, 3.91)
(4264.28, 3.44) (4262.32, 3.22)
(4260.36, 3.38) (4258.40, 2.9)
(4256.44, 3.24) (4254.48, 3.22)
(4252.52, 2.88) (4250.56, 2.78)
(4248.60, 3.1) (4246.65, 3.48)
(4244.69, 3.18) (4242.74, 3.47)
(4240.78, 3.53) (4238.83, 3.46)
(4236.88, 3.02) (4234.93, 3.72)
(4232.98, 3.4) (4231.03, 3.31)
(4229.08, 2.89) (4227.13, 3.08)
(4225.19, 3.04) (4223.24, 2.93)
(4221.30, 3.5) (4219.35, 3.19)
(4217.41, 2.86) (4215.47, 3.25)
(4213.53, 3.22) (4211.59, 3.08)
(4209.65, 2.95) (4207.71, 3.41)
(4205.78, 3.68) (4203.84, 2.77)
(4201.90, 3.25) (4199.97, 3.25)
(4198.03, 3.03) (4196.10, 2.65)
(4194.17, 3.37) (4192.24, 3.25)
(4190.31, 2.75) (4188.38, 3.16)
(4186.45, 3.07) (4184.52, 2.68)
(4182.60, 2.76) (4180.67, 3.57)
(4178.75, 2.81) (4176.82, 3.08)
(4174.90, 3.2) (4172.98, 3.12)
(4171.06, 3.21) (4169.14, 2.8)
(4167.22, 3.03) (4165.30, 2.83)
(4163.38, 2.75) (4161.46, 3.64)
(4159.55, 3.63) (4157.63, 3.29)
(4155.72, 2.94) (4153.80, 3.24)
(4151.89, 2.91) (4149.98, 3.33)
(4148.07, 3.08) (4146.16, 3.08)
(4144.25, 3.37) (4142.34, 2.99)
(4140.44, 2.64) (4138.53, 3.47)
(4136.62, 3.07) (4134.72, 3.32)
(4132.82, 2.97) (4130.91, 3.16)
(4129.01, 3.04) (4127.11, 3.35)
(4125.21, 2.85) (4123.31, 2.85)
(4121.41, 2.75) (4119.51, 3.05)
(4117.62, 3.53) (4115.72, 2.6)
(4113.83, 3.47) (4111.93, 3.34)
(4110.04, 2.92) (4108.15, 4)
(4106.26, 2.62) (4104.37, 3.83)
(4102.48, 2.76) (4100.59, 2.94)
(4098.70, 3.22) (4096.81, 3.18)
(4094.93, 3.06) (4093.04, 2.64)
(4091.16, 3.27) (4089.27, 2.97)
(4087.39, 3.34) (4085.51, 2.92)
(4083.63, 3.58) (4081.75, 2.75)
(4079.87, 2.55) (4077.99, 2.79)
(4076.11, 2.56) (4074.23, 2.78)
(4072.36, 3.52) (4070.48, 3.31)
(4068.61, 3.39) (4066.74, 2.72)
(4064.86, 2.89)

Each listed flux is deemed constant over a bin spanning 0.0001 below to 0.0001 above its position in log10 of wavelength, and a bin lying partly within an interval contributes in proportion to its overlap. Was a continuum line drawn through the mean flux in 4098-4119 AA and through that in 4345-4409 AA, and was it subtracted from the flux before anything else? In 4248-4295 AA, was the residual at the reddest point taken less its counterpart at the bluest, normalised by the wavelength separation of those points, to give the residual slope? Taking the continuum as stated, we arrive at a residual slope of 0.028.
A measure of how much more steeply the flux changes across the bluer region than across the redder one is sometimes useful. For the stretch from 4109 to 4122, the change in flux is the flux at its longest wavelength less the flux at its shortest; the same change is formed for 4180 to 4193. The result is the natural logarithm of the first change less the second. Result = -1.90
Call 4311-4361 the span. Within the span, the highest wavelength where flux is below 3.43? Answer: 4357.59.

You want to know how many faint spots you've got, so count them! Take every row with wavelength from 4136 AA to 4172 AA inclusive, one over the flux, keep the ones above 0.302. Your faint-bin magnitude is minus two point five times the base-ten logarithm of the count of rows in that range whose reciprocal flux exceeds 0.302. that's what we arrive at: -2.9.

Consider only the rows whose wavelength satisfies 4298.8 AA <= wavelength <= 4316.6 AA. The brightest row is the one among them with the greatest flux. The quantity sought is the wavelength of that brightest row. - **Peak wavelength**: 4315.65 AA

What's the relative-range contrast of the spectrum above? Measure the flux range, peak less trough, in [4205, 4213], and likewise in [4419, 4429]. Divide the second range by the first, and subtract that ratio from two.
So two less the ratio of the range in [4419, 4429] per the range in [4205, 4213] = 1.52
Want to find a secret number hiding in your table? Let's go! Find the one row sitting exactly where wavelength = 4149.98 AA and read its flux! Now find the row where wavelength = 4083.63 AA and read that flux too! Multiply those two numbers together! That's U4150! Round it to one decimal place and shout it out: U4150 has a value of 11.9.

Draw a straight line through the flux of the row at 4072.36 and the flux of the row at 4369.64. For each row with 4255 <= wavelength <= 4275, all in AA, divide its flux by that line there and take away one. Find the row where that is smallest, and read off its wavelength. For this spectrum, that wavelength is 4274.11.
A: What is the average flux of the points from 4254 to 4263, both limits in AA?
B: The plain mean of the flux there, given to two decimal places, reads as 3.19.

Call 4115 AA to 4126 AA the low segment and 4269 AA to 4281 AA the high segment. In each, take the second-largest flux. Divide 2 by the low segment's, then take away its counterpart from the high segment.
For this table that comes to -2.78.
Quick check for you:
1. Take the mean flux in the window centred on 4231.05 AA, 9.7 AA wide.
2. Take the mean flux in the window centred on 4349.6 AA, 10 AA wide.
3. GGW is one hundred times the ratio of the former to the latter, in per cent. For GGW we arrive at 103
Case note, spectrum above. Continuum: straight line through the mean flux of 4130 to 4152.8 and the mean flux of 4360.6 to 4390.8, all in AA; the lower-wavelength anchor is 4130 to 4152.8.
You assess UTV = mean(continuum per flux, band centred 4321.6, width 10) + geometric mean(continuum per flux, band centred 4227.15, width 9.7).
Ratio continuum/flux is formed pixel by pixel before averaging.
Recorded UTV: 2.09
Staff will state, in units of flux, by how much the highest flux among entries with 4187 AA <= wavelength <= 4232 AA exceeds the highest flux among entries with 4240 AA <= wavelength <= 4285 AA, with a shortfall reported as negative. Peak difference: -0.33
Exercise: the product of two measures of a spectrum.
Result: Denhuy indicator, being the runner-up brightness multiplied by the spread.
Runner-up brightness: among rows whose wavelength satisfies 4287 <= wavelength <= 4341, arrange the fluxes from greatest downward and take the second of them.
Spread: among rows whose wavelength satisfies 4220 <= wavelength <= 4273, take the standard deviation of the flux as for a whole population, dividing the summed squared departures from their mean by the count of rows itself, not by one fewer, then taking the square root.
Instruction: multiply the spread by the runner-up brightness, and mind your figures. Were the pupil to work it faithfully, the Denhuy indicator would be 1.20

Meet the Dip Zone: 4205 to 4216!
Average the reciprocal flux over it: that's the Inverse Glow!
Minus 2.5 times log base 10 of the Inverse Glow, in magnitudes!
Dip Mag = 1.28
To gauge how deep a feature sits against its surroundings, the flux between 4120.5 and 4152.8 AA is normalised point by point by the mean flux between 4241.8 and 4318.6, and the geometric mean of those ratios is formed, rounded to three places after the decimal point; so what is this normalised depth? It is 0.982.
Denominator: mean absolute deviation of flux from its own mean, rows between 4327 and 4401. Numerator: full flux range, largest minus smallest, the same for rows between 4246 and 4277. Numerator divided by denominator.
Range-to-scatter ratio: 4.3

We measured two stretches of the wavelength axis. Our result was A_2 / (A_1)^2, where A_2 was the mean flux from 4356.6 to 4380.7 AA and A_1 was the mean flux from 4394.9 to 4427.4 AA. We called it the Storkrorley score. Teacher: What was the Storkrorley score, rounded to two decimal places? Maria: 0.26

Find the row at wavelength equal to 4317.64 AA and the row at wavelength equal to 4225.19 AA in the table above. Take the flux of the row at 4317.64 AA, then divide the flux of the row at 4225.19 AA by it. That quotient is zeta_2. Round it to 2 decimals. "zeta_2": 0.82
